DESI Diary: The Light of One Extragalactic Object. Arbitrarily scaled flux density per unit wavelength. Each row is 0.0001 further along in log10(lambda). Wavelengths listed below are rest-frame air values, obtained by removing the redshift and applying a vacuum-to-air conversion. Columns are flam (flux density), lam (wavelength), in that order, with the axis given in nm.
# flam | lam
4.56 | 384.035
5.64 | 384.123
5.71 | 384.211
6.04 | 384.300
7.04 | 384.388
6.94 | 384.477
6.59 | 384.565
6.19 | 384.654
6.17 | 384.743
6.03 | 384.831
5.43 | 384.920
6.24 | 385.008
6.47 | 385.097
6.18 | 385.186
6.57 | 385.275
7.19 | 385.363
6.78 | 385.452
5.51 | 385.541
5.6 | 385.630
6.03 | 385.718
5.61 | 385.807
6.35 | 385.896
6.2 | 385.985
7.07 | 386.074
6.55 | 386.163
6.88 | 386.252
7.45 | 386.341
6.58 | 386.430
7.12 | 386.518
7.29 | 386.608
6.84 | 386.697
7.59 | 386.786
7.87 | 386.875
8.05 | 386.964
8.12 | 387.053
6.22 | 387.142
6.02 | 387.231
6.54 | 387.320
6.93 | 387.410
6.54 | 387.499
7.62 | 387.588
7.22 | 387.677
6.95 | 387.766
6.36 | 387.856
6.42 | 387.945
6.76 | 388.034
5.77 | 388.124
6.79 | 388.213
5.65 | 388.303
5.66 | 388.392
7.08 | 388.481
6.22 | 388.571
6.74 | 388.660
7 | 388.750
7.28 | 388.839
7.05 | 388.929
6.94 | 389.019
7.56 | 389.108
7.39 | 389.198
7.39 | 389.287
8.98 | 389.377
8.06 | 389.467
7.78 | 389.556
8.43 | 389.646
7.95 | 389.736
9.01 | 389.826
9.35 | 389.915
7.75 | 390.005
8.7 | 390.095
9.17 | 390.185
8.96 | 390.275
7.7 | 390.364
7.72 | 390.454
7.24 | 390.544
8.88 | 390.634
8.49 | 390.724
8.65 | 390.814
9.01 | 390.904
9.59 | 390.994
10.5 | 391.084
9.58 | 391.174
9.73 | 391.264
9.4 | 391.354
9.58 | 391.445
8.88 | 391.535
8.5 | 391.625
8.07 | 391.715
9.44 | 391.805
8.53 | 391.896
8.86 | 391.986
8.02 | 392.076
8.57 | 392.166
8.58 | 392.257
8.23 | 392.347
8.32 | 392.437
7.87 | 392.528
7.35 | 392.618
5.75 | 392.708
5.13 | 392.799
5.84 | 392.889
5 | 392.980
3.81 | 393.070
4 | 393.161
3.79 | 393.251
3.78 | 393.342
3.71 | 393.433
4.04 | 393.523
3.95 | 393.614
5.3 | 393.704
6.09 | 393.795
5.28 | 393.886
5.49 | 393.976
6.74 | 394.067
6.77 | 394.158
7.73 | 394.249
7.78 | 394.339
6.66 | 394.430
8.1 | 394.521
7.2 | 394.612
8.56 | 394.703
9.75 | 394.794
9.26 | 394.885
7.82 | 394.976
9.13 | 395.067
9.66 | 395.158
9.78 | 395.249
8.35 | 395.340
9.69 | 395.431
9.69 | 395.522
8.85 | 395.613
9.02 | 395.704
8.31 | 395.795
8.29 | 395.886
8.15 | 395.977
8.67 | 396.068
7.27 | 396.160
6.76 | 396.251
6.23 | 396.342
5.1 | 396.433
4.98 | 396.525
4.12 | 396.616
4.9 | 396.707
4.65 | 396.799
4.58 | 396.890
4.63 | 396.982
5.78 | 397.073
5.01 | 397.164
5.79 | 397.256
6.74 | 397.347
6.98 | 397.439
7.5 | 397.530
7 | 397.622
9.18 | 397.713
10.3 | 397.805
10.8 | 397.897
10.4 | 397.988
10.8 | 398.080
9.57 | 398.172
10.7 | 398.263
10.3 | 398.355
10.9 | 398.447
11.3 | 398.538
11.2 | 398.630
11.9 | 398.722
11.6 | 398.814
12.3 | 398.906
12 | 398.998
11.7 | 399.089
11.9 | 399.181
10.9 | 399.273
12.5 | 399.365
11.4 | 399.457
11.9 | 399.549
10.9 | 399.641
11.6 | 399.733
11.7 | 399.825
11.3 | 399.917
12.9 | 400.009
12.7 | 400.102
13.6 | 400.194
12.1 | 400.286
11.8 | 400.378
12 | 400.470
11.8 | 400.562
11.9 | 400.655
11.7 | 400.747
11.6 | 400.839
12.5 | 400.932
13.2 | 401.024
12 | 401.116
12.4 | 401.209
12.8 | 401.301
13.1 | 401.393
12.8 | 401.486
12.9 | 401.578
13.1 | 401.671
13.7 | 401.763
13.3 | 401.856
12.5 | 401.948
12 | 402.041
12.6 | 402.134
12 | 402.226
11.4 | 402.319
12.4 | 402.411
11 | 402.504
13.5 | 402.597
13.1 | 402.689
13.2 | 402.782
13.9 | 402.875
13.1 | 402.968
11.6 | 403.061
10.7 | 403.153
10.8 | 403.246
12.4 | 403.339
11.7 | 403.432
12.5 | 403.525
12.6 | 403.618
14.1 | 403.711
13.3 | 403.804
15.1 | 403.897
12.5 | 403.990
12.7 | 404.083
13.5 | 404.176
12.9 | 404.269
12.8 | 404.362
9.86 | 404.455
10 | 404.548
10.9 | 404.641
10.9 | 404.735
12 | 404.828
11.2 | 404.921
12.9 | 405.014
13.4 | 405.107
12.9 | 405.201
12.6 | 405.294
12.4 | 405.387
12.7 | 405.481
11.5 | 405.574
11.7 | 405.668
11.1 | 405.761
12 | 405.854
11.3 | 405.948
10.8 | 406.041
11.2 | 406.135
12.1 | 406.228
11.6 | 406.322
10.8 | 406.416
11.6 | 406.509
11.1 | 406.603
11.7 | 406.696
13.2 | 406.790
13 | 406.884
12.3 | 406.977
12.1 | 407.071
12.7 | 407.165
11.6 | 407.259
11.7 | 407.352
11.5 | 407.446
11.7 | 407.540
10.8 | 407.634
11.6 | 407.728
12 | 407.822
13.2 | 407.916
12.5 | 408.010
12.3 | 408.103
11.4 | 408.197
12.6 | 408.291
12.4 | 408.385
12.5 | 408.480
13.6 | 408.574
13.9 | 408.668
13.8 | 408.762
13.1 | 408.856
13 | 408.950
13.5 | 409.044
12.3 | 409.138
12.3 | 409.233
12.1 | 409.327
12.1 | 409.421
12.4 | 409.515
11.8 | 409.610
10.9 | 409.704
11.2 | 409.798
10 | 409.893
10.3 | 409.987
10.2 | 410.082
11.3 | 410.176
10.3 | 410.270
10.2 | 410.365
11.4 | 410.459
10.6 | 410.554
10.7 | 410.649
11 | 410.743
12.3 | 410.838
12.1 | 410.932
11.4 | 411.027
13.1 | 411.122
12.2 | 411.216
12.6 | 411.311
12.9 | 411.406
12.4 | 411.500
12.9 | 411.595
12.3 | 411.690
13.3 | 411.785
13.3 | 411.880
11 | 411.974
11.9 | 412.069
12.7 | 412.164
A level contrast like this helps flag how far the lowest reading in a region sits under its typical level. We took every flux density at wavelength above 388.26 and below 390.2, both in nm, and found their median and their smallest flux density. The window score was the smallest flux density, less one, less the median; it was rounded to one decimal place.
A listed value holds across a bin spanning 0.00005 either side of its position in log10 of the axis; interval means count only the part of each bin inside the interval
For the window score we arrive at -2.8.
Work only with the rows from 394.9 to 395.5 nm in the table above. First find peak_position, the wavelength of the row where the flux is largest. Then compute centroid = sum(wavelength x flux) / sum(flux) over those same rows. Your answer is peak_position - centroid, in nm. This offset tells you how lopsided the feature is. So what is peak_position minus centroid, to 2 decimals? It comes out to 0.04 nm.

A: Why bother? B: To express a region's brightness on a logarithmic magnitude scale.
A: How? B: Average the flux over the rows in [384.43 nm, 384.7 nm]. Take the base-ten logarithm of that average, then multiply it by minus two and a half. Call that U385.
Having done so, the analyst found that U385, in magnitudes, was -2.0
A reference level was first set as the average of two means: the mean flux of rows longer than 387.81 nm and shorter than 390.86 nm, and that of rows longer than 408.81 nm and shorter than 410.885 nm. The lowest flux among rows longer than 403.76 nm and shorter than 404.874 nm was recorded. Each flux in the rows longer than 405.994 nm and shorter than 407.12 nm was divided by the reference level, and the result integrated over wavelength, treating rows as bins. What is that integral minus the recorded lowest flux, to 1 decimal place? -8.5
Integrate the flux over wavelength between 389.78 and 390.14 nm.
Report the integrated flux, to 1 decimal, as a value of 3.1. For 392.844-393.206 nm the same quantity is 1.7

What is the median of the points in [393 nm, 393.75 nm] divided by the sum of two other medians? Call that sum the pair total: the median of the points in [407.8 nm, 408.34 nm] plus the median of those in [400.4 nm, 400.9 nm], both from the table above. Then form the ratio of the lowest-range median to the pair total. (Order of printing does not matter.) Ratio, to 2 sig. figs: 0.16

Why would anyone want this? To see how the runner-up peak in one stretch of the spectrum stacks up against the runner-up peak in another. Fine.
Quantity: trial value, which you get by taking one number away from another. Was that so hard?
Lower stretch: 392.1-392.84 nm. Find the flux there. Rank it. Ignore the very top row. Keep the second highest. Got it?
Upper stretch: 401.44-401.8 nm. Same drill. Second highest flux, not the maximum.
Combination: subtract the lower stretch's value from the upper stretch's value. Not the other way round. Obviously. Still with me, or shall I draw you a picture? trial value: 5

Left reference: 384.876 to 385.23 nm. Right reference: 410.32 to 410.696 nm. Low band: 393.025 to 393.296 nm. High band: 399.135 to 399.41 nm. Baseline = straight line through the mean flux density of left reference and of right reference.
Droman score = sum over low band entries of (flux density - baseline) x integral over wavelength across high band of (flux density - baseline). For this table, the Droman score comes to -9.4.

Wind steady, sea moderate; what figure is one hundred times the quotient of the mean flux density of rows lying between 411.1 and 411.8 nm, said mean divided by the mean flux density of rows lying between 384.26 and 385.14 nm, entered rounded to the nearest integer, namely 201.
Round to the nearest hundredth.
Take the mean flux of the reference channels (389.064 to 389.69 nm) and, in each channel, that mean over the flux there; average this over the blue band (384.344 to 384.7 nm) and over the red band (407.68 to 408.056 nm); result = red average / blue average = 0.54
